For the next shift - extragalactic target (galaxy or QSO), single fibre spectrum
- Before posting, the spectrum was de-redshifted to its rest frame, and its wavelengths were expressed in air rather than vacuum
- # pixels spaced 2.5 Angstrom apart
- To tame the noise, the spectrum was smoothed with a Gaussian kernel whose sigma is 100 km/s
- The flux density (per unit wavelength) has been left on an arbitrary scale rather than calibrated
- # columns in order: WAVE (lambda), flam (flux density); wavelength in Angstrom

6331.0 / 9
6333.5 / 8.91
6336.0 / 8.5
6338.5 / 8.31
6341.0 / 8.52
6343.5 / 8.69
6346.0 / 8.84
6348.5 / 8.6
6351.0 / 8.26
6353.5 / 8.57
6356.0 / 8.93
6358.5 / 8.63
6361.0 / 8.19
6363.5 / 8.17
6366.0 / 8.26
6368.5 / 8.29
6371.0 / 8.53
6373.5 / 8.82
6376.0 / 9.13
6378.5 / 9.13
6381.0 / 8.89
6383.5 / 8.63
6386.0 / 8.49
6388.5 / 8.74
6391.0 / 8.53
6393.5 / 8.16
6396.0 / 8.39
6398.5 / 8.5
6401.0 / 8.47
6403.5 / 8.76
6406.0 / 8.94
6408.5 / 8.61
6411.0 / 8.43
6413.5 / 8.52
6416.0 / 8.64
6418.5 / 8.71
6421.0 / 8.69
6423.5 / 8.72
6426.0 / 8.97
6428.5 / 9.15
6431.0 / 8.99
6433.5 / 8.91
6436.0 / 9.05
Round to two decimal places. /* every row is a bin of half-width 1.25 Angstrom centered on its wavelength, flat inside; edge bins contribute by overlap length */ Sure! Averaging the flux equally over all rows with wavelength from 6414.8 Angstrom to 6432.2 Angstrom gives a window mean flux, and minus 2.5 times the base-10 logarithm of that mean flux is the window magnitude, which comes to -2.37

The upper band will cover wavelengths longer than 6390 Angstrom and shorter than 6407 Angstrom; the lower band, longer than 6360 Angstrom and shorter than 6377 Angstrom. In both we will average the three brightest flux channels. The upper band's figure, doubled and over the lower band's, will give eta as 1.98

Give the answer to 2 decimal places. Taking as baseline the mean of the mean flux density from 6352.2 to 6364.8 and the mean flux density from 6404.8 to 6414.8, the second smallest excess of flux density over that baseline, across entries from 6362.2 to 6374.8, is -0.30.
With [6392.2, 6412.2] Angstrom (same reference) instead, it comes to -0.17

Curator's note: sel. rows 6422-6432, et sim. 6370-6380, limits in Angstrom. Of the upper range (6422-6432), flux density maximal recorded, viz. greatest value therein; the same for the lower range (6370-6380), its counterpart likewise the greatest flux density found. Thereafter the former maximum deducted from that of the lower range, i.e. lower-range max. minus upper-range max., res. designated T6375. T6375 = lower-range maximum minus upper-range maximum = -0.02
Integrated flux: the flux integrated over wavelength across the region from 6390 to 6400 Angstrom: 84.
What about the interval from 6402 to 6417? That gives 130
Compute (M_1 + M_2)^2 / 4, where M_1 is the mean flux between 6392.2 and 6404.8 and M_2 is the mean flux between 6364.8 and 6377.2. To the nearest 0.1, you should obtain 72.8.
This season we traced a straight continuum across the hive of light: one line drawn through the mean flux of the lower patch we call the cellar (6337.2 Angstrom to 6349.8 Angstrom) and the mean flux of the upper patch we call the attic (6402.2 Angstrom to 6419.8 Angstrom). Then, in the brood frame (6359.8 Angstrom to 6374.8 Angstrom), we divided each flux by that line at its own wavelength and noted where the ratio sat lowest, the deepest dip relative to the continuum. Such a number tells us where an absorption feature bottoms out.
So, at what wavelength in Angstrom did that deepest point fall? 6363.5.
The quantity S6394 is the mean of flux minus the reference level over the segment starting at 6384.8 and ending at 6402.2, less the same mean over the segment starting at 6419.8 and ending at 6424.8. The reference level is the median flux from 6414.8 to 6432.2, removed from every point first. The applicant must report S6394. -0.24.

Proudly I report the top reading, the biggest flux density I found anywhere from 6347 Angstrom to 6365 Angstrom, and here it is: 8.93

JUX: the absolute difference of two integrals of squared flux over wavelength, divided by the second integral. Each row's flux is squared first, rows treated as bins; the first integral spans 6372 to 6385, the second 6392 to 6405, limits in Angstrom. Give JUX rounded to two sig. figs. 0.11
